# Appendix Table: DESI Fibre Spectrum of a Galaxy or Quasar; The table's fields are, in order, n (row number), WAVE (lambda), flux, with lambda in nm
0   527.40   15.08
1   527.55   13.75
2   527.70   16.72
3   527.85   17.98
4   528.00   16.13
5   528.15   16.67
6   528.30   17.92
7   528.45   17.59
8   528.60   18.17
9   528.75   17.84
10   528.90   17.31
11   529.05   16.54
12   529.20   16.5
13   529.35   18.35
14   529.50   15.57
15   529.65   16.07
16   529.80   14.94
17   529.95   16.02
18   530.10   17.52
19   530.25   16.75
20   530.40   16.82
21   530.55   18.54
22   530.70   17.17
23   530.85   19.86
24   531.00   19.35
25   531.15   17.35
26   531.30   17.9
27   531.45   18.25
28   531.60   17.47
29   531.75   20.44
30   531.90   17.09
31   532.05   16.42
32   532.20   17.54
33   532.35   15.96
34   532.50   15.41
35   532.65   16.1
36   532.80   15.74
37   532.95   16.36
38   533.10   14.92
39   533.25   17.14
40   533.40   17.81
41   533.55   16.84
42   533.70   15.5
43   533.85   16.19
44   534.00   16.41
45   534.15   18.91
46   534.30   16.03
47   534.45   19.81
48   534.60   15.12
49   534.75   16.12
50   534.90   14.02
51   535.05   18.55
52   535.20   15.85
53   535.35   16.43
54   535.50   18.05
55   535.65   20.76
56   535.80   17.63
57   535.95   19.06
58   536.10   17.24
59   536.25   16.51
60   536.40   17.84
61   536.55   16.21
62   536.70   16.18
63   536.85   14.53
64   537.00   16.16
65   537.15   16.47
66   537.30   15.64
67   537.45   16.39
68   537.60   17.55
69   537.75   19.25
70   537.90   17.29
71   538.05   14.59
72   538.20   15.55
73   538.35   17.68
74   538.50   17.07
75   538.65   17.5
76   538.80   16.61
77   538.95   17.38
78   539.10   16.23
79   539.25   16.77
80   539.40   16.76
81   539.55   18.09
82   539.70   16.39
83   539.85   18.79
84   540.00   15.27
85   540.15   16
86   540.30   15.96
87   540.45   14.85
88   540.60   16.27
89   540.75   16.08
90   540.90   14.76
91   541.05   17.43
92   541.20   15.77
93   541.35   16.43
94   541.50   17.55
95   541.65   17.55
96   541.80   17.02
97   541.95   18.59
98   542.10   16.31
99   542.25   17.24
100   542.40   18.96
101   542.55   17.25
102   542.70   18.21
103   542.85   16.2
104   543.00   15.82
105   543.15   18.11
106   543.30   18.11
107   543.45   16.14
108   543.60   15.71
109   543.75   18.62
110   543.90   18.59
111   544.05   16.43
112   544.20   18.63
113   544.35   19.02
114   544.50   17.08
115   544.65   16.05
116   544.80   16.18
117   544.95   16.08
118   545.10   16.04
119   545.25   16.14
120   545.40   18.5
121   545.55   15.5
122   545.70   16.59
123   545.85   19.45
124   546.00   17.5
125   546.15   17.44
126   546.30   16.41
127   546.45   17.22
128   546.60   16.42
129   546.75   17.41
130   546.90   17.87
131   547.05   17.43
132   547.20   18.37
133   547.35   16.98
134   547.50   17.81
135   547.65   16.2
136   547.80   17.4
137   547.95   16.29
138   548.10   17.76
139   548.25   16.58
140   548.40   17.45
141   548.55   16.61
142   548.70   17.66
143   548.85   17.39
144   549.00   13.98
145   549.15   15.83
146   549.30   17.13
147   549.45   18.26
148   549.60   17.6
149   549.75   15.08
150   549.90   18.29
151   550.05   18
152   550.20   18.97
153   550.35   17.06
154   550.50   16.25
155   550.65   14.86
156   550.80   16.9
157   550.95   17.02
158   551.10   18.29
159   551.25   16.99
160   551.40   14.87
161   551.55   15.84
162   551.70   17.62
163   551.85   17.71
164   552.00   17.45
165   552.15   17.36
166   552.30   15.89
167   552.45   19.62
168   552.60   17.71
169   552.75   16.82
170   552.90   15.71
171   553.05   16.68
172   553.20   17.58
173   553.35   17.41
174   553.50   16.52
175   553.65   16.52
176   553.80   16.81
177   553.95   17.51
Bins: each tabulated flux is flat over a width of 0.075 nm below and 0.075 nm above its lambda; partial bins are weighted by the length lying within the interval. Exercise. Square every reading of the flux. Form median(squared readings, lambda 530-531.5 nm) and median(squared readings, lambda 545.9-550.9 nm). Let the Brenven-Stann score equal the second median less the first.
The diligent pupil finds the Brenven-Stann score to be -11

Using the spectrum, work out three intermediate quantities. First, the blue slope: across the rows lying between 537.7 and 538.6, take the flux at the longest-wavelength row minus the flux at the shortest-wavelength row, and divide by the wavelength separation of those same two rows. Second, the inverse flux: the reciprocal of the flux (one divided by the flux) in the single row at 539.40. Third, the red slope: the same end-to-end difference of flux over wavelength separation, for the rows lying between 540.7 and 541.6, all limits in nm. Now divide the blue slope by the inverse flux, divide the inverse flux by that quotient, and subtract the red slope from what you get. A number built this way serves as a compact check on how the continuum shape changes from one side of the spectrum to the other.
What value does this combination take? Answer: -2.0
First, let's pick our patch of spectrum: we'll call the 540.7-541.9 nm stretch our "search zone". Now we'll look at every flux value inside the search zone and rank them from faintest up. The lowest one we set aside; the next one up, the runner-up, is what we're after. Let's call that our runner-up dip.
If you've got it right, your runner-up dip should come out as 15.77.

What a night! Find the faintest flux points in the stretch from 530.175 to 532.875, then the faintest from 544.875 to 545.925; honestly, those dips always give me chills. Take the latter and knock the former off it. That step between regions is 0.1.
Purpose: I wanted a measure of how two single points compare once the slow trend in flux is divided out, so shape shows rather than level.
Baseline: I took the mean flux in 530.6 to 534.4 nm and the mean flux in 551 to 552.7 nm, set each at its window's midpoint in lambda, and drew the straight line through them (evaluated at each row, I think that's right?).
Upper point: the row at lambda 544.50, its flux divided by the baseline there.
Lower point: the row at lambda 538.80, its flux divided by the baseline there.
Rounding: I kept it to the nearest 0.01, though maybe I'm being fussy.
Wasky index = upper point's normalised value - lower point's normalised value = 0.03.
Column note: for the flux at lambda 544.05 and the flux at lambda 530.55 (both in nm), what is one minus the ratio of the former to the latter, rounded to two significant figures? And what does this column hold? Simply 0.11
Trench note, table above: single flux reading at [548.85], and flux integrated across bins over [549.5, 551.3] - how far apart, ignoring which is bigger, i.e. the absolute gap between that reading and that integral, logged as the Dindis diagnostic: 13.4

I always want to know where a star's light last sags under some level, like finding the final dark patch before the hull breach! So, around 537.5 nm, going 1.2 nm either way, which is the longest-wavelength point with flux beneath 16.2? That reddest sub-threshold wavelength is 538.20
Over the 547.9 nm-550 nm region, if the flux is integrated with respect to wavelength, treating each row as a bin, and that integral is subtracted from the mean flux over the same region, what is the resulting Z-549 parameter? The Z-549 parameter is -19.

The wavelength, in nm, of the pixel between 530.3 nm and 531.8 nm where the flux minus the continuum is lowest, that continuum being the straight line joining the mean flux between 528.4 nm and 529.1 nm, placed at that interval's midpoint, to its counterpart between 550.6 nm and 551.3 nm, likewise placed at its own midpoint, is 530.40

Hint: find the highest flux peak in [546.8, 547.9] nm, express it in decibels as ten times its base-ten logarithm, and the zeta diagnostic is 12.64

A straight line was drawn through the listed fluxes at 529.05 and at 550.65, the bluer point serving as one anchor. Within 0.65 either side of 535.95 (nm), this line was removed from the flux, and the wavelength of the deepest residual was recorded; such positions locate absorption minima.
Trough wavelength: 536.55 nm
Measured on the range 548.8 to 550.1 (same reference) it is 549.00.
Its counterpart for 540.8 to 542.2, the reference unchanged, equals 540.90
